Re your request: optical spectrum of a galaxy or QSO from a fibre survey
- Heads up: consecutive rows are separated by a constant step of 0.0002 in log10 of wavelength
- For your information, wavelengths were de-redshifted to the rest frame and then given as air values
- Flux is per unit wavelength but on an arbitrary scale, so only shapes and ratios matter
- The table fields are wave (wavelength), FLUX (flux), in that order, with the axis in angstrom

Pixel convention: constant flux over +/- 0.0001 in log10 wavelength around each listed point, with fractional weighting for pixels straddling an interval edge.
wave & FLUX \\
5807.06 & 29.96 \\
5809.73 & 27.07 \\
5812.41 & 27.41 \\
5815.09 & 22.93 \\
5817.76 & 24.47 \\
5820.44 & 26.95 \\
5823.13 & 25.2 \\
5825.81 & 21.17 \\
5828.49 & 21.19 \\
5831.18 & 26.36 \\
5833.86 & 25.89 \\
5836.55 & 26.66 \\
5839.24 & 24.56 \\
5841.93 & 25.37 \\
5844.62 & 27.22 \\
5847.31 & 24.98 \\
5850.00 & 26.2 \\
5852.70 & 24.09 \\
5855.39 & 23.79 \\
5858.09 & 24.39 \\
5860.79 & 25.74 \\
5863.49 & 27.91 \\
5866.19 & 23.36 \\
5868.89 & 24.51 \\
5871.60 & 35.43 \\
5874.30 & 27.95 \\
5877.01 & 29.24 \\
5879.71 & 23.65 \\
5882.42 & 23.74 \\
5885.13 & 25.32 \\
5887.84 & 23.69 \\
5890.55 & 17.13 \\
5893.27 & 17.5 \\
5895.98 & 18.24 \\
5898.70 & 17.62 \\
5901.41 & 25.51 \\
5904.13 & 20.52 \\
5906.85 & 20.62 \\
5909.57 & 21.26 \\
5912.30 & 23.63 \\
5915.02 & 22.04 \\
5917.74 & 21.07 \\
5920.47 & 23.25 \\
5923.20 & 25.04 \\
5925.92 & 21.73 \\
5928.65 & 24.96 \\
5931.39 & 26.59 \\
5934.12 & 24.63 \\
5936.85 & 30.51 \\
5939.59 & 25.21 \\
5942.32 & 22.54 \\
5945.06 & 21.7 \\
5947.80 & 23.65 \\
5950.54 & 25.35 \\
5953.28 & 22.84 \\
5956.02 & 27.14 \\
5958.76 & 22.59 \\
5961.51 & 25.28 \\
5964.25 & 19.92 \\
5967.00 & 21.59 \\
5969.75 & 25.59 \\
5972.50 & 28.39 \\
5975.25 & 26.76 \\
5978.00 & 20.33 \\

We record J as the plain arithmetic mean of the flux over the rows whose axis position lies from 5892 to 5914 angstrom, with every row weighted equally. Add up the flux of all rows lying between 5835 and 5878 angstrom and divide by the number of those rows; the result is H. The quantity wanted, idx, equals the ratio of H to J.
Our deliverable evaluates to 1.28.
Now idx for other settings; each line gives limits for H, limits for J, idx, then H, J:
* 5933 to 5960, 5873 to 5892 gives 1.01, 24.6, 24.4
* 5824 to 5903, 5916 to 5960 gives 1.01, 24.4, 24.3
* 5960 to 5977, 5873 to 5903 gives 1.08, 24.6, 22.7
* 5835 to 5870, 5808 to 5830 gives 1.03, 25.3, 24.5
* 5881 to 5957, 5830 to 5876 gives 0.88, 23.0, 26.1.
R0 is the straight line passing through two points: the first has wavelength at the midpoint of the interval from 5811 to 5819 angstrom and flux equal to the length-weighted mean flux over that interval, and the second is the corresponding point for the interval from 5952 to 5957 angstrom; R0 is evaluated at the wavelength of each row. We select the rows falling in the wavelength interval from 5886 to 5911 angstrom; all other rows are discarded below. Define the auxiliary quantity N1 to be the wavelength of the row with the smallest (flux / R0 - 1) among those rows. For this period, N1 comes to 5890.55 angstrom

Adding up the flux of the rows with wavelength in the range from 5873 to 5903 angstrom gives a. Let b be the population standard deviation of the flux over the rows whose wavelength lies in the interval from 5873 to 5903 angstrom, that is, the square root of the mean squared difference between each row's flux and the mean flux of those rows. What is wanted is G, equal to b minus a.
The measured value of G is -245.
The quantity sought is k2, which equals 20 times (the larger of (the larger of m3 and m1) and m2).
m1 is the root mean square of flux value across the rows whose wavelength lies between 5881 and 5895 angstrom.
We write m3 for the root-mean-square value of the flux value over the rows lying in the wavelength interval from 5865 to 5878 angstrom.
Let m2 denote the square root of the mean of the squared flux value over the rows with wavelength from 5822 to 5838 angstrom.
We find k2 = 568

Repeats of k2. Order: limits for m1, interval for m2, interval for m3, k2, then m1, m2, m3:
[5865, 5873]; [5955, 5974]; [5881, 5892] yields 566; 28.3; 24.5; 23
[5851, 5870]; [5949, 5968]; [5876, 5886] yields 512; 24.9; 23.6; 26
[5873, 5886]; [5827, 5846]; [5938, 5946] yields 522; 26.1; 25.4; 23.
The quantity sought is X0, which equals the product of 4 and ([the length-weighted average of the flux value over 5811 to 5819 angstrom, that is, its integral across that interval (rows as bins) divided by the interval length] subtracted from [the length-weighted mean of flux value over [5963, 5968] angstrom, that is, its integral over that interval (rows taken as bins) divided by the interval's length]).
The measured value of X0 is -17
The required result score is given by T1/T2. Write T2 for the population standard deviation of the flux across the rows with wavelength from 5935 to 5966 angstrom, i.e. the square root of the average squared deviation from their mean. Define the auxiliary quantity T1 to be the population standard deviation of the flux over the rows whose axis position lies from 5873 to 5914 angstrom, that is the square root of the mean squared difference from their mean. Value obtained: 1.33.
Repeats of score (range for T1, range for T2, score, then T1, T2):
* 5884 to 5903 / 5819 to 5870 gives 2.04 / 3.62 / 1.8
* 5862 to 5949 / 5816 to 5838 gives 1.75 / 3.81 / 2.2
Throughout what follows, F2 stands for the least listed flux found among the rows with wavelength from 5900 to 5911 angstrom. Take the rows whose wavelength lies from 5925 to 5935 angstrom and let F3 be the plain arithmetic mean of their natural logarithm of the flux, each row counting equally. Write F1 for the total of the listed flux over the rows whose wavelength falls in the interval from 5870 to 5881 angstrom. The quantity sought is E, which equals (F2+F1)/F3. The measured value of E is 42.8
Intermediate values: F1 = 116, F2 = 20.52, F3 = 3.195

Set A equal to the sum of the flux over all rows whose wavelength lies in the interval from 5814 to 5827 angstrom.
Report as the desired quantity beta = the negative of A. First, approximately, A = 121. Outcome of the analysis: -121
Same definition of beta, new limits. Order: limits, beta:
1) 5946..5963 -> -147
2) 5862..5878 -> -168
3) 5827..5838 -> -100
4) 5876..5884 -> -77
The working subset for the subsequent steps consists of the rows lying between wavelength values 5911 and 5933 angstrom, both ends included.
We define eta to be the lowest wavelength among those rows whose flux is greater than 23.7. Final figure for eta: 5923.20 angstrom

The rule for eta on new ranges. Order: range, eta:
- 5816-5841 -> 5817.76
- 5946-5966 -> 5950.54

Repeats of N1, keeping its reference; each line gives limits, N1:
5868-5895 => 5890.55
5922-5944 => 5925.92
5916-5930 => 5917.74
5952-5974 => 5964.25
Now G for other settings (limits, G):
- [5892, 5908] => -117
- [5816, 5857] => -372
